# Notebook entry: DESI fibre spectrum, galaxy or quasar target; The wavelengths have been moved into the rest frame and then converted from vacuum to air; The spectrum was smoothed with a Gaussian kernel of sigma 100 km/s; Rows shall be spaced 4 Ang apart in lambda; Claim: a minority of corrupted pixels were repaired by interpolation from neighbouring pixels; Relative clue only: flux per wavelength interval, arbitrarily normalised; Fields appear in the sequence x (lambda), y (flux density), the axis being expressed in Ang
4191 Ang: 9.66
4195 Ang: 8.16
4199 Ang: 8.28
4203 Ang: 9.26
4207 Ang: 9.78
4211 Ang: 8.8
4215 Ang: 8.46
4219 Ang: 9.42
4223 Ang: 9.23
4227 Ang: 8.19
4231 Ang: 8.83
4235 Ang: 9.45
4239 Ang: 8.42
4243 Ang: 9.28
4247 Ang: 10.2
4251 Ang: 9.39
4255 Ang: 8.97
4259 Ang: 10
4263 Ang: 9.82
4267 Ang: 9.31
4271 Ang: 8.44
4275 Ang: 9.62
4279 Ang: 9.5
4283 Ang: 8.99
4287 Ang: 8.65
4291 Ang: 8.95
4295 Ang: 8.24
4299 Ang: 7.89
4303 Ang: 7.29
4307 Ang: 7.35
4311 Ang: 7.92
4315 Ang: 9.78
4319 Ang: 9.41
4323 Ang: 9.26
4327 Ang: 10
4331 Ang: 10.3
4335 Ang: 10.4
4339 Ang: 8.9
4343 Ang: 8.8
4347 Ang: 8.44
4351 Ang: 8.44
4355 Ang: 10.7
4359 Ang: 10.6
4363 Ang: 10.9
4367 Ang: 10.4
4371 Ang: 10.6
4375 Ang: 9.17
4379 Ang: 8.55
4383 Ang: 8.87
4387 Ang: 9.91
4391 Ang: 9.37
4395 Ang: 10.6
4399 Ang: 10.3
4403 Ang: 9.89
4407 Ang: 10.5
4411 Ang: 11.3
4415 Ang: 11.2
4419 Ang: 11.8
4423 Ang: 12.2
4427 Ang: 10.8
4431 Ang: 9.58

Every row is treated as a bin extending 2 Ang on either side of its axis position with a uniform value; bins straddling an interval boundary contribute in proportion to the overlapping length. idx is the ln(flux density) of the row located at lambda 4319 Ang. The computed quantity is 2.24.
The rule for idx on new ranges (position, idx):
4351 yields 2.13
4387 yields 2.29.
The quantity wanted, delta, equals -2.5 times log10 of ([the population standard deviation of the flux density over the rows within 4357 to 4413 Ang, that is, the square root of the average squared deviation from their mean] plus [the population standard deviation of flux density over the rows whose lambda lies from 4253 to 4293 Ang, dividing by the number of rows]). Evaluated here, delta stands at -0.25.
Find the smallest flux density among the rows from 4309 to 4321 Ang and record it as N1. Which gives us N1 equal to 7.92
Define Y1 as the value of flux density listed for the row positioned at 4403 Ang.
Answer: 9.89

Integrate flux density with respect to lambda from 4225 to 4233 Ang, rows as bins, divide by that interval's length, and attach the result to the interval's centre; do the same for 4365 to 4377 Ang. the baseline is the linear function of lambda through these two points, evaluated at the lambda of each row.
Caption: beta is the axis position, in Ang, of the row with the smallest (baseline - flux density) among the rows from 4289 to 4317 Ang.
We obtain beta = 4315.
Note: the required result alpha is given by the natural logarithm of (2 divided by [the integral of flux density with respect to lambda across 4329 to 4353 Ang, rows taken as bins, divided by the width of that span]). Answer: -1.53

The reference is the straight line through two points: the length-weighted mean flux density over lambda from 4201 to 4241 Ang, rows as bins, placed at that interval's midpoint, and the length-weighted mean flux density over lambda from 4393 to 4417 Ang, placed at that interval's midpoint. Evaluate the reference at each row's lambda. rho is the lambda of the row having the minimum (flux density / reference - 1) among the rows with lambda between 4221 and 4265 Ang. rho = 4227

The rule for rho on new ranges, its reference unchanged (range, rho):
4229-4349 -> 4303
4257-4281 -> 4271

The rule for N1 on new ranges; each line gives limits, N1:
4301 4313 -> 7.29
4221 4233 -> 8.19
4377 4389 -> 8.55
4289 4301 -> 7.89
